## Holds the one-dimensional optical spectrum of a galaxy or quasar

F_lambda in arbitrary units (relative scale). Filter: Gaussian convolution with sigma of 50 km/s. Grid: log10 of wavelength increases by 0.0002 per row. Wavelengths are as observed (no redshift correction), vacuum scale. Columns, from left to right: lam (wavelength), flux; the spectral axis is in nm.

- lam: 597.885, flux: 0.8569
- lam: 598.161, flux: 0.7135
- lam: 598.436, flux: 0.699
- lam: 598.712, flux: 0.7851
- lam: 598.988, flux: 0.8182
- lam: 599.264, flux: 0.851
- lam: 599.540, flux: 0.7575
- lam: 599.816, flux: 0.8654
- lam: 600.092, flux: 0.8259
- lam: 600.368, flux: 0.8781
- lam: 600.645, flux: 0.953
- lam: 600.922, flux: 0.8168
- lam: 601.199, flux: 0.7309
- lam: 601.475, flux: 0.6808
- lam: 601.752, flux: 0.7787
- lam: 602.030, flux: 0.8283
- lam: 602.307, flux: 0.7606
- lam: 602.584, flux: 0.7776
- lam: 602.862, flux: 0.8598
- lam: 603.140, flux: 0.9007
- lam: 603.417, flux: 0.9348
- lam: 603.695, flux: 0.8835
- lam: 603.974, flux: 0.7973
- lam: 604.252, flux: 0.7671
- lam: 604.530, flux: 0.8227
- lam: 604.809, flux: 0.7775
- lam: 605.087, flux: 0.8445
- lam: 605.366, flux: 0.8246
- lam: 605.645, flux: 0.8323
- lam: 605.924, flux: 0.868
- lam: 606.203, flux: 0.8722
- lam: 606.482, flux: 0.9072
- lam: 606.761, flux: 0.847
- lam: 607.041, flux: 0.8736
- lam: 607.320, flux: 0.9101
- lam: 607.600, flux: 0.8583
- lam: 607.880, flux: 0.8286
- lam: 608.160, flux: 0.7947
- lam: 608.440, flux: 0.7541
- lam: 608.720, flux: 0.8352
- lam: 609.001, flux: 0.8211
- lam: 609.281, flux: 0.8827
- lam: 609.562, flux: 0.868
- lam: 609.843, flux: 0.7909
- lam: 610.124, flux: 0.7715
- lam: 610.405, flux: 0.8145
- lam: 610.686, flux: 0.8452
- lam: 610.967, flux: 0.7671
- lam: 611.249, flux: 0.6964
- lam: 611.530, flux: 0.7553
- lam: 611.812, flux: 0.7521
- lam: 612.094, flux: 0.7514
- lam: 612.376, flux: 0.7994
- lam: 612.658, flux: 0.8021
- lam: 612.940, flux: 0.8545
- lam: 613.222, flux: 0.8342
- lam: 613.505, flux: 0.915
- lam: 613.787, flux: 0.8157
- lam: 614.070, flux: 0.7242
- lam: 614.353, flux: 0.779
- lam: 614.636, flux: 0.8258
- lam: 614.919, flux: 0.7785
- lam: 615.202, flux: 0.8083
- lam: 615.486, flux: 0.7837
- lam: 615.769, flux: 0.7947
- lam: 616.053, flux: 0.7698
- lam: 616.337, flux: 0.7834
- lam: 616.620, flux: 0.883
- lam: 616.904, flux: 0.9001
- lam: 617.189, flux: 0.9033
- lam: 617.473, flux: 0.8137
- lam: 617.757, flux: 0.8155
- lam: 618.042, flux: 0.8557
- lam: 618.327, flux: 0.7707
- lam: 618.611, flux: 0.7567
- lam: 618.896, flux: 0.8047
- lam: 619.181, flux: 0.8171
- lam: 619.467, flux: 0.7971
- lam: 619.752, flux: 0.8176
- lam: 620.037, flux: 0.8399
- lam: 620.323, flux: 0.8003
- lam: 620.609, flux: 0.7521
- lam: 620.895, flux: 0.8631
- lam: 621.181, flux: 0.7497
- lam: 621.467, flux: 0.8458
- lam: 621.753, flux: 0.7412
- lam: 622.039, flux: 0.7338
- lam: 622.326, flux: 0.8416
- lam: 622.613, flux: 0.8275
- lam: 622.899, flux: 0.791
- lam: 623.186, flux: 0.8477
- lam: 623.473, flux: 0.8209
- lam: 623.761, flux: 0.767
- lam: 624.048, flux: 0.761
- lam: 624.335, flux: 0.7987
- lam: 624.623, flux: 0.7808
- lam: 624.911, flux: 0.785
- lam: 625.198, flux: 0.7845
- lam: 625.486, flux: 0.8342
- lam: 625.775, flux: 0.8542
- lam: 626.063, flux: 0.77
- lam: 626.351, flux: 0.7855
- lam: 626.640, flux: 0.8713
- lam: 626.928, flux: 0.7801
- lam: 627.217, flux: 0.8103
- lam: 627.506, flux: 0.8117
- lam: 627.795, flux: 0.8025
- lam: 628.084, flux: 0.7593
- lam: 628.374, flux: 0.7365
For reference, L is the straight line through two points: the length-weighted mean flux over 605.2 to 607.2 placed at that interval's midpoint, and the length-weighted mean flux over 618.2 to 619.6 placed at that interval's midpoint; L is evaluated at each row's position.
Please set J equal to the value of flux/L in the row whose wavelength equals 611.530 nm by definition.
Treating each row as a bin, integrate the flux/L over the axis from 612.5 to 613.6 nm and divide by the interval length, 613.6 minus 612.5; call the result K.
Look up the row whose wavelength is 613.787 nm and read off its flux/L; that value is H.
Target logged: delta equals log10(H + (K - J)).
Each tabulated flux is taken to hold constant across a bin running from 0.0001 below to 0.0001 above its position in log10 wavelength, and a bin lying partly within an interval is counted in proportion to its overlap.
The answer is 0.05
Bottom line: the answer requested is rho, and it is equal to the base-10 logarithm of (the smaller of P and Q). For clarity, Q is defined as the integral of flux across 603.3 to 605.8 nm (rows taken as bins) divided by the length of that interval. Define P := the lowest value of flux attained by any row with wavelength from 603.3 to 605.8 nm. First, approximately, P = 0.7671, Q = 0.831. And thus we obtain -0.115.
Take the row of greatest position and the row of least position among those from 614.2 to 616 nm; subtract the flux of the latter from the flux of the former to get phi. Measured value 0.02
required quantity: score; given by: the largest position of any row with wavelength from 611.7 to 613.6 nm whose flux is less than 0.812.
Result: 612.658 nm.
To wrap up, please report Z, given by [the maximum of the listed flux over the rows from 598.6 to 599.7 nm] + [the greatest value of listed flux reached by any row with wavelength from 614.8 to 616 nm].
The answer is 1.66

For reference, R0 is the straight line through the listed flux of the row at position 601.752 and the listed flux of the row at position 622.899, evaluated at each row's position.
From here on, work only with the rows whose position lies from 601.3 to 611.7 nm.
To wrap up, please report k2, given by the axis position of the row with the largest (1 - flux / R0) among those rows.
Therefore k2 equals 601.475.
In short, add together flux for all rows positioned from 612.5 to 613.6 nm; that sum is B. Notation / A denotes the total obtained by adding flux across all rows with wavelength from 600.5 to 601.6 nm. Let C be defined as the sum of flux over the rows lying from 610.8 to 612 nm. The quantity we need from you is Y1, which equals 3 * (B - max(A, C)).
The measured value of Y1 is 0.7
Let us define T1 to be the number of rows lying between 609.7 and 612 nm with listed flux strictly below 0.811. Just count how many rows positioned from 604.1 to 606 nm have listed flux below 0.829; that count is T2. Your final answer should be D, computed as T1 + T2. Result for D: 10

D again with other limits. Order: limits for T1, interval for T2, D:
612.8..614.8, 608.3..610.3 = 6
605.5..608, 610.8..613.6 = 7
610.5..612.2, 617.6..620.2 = 12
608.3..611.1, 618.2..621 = 12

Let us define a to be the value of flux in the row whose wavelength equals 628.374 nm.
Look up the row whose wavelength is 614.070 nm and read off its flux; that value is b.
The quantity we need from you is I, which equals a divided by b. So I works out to 1.02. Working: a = 0.7365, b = 0.7242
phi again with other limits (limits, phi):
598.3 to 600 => 0.17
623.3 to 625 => -0.04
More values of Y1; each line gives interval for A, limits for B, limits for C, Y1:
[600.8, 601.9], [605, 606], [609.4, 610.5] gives 0.4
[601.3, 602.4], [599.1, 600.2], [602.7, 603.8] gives -0.8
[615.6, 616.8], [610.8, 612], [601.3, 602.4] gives -0.8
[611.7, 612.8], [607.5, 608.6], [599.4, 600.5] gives -0.3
